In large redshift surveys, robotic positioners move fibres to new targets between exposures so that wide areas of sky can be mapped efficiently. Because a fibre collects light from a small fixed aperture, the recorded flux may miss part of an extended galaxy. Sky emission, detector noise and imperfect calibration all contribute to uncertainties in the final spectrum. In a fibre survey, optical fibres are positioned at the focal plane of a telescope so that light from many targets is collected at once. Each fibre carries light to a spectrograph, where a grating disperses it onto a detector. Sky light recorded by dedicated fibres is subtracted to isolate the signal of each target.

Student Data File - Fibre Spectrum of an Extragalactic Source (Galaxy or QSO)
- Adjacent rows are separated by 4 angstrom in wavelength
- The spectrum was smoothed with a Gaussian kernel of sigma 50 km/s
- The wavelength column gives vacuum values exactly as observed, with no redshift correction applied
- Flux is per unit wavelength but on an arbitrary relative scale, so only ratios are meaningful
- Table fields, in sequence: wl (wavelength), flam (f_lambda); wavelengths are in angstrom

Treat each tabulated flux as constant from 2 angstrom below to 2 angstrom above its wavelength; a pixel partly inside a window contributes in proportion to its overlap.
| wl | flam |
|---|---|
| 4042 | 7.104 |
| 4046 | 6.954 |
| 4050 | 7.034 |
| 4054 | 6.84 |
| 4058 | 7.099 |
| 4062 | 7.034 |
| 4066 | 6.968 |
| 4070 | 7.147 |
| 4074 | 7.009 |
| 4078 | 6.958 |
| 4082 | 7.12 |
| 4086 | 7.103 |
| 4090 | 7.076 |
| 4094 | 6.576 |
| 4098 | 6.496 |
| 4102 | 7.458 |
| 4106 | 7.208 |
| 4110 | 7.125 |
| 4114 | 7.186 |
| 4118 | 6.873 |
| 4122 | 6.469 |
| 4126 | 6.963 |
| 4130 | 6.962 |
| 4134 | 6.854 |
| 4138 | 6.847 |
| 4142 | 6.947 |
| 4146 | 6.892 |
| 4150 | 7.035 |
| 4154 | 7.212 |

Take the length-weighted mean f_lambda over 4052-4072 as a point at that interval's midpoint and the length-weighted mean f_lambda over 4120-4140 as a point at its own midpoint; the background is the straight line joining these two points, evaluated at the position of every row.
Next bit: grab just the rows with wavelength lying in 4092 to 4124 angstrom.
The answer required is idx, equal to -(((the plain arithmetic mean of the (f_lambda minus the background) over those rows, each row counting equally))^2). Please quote -0.0017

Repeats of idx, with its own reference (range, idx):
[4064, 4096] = -0.0009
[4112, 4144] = -0.0039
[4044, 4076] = -0.0002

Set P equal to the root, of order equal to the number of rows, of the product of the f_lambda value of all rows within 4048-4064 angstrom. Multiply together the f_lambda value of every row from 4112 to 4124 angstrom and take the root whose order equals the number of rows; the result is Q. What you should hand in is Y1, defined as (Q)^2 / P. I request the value 6.68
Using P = 7.00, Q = 6.84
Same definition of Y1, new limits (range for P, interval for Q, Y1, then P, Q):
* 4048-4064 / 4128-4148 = 6.80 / 7.00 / 6.90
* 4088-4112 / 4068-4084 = 7.14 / 6.98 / 7.06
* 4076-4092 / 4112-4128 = 6.68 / 7.06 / 6.87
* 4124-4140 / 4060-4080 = 7.14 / 6.91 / 7.02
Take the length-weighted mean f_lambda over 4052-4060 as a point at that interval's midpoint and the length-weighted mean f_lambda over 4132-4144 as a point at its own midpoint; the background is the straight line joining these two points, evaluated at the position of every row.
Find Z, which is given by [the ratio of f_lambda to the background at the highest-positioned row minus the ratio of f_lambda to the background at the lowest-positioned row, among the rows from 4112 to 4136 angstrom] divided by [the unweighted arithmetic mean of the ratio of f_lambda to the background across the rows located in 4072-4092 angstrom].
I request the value -0.044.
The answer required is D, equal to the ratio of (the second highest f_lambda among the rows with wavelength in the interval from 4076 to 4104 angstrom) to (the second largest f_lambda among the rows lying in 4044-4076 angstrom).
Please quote 1.00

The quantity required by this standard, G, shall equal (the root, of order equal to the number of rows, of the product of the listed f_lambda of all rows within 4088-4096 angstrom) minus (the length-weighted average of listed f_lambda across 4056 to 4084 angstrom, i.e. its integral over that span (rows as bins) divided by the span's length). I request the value -0.23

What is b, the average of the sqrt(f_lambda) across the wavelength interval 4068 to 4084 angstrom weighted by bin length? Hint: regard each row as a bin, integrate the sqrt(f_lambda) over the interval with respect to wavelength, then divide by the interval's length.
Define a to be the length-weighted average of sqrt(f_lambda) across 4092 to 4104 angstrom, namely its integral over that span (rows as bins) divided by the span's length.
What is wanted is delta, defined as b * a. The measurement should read 6.95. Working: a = 2.61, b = 2.657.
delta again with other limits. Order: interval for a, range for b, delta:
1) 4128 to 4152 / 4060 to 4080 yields 6.97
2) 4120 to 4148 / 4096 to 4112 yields 6.96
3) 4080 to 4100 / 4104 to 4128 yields 6.92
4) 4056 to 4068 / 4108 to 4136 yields 6.98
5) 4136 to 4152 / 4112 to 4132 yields 6.91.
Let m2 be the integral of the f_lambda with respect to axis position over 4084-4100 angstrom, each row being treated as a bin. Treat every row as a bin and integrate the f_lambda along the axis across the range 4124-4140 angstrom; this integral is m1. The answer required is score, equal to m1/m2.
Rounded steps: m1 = 111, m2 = 109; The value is 1.01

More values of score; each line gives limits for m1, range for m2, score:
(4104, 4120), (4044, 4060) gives 1.02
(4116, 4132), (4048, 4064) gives 0.97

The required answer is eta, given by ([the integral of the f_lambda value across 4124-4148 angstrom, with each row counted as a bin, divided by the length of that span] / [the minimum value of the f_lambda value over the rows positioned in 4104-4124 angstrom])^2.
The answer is 1.14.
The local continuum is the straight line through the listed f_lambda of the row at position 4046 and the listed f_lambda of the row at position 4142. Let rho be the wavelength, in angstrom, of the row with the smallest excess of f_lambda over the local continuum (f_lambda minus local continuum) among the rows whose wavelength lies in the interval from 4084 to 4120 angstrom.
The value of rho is 4098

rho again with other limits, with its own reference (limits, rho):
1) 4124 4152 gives 4138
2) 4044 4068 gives 4054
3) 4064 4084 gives 4078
